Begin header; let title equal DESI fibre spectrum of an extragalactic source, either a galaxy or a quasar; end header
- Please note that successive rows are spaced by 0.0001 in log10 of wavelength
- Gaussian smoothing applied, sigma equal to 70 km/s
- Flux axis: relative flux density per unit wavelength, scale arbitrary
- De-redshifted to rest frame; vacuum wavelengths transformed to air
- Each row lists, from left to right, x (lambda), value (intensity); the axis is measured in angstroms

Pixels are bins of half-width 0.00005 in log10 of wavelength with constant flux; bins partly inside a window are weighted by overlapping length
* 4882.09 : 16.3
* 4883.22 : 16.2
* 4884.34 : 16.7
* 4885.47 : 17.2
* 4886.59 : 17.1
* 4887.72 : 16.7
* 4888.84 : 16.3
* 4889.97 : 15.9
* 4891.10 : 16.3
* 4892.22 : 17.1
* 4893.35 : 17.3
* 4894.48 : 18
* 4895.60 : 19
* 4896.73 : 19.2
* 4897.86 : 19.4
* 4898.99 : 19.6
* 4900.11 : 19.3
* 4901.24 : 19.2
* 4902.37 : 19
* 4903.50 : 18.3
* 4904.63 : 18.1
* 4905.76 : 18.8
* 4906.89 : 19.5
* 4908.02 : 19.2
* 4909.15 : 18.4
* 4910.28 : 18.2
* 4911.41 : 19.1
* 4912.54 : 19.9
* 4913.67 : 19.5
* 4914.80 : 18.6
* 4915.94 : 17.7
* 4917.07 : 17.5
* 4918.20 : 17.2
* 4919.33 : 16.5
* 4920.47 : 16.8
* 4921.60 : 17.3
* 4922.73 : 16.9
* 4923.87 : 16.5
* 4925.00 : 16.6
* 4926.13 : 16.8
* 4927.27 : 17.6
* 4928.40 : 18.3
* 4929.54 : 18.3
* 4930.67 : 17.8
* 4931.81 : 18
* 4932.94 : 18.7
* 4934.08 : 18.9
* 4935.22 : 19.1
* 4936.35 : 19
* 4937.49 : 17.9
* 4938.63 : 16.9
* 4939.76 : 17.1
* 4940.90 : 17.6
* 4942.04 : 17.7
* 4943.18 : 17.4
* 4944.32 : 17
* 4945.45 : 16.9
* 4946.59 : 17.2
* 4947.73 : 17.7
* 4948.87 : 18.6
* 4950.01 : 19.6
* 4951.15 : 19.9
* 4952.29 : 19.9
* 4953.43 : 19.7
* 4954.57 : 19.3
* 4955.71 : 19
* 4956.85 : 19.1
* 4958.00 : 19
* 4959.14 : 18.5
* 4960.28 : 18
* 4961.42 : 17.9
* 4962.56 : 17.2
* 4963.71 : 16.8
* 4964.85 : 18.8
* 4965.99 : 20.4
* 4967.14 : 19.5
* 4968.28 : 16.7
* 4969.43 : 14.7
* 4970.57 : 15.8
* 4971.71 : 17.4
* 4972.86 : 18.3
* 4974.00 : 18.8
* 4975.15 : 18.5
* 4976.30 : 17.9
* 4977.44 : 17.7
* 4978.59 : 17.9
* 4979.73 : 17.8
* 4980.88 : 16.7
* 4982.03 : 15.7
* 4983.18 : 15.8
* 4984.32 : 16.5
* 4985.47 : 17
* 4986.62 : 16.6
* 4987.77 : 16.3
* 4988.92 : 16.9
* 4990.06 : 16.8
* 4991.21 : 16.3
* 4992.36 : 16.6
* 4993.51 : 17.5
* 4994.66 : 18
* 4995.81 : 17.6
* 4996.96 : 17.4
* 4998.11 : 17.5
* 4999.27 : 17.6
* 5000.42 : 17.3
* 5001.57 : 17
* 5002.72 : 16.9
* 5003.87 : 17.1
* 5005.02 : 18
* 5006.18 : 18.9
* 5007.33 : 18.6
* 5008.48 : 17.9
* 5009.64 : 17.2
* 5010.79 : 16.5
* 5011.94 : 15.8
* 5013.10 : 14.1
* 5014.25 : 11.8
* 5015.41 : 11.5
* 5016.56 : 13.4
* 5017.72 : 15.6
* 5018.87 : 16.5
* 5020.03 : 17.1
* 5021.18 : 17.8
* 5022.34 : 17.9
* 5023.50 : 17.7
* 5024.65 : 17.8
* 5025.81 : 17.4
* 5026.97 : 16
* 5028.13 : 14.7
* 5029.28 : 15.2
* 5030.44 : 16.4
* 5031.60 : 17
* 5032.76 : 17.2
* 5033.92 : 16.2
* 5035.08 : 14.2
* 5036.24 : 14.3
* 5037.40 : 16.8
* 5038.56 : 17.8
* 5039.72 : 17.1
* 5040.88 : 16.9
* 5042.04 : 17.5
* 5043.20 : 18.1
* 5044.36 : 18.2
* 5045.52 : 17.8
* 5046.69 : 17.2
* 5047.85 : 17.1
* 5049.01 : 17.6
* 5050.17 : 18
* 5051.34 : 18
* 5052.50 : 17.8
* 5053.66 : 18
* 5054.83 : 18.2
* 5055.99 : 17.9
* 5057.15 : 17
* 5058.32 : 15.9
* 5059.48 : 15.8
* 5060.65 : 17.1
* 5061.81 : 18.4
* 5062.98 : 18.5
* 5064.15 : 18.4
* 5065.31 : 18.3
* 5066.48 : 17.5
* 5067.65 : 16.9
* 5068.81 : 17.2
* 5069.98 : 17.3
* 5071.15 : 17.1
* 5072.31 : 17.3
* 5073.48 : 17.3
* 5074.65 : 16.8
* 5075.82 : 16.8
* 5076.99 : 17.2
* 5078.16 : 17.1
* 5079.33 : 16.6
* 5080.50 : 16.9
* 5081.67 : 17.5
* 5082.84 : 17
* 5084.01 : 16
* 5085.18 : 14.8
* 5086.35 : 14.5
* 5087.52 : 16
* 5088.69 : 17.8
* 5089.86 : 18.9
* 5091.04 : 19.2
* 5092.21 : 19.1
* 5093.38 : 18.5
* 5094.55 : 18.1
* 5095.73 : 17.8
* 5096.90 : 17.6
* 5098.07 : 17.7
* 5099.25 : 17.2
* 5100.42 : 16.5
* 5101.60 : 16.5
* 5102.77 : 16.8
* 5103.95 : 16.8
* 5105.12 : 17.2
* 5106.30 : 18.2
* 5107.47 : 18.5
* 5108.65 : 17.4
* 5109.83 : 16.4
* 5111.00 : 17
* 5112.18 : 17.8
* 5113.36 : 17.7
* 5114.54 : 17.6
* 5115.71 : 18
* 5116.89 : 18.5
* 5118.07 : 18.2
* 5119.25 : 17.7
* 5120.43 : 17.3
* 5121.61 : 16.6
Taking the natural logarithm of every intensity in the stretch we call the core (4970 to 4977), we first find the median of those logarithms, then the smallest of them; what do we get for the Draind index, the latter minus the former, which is -0.14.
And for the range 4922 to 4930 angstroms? -0.02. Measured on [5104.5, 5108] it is -0.06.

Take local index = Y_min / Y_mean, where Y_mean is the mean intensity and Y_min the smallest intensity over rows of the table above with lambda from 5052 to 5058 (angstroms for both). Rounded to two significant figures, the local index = 0.96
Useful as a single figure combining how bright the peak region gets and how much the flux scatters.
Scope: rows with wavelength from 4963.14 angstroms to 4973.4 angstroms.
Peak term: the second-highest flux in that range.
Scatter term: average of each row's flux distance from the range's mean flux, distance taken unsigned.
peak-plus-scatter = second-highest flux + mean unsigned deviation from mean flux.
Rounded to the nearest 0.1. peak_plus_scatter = 21.0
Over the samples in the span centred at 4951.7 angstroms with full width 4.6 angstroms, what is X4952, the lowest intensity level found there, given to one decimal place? 19.6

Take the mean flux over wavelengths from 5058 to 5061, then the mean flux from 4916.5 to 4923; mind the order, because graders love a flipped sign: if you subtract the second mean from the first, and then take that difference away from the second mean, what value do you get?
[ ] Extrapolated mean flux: 18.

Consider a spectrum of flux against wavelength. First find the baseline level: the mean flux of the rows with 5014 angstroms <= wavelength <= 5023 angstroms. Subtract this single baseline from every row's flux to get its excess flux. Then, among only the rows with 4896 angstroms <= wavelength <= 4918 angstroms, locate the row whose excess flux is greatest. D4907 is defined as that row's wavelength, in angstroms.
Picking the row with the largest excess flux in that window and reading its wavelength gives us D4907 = 4912.54 angstroms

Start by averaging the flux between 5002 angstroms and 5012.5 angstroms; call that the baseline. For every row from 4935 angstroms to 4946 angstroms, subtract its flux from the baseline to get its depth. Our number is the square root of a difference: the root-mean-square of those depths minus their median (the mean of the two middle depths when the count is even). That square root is 0.93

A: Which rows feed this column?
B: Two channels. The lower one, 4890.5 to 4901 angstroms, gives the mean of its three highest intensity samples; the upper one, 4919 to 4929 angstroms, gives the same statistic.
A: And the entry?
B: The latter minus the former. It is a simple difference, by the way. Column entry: -1.70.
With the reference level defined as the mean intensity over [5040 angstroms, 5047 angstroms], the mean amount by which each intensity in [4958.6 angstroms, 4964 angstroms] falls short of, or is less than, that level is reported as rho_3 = -0.1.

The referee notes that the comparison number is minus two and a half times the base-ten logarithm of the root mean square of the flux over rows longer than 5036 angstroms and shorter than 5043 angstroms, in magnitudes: -3.06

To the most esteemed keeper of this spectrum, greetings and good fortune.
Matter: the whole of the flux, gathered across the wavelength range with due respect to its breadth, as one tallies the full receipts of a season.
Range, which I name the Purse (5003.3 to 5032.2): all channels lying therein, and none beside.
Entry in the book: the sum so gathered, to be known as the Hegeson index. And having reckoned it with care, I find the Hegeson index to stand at 471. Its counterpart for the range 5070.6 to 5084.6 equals 238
